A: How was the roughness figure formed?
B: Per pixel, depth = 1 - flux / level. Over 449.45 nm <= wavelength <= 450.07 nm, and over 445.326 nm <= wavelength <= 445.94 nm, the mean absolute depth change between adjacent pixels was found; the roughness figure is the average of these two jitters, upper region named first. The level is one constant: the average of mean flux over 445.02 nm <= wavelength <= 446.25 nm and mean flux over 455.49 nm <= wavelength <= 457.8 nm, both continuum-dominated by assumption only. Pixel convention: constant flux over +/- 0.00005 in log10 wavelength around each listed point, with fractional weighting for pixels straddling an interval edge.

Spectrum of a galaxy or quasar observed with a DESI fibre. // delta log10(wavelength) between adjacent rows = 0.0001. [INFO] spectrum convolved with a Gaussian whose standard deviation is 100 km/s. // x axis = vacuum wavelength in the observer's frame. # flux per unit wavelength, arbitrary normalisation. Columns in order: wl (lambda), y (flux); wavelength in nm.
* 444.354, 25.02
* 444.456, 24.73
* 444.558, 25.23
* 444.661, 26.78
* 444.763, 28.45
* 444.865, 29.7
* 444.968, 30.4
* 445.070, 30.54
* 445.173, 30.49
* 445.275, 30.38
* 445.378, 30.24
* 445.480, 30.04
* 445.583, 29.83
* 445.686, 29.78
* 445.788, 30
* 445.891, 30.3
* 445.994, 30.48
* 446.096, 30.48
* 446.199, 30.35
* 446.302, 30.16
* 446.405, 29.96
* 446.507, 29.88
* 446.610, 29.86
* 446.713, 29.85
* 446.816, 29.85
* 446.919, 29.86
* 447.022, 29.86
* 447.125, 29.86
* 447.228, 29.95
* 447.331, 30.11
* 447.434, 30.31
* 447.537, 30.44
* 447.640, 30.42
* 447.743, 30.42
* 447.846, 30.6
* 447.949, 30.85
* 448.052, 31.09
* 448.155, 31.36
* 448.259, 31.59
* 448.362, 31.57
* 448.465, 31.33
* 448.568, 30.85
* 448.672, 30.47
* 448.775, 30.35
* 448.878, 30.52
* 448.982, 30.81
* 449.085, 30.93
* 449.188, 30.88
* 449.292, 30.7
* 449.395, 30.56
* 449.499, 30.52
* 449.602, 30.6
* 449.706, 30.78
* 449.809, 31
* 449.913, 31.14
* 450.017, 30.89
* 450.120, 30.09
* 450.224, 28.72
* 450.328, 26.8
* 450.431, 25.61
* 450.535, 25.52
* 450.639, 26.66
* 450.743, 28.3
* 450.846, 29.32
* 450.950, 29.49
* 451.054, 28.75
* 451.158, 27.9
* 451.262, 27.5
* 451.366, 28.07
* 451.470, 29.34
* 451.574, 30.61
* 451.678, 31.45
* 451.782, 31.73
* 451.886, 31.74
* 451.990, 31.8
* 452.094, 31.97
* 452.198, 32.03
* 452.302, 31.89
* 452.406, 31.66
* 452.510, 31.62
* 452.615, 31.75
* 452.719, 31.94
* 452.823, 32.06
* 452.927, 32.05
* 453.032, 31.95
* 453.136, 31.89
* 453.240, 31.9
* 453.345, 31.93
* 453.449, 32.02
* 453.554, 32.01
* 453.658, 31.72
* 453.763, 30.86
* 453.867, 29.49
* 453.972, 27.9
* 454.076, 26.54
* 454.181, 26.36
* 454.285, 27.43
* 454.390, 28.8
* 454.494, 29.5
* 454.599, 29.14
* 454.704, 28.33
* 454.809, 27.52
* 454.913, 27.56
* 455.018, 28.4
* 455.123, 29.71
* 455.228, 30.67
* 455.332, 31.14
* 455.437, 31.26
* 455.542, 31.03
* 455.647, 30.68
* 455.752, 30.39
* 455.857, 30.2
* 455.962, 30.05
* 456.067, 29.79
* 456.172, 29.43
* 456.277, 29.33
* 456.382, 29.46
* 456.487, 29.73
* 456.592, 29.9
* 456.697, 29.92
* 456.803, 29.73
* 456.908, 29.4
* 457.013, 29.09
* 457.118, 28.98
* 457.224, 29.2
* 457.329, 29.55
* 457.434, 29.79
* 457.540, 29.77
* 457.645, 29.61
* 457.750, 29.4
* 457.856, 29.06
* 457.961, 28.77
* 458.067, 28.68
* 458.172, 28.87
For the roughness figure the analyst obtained 0.0062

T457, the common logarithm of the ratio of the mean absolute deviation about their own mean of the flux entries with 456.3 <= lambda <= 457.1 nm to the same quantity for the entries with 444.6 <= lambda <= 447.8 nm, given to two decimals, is -0.20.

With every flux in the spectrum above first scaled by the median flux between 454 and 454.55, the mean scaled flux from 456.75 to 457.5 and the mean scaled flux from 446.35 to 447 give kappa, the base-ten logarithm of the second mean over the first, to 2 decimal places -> 0.01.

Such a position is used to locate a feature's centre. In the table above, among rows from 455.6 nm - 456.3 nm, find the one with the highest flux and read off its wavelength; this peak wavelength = 455.647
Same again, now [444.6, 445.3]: 445.070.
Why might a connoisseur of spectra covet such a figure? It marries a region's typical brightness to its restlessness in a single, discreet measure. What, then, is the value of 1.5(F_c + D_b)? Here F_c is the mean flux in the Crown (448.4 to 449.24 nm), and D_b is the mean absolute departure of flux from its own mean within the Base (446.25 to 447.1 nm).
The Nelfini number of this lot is 46.3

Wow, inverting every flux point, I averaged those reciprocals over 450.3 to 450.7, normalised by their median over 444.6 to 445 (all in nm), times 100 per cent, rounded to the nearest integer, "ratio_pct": 111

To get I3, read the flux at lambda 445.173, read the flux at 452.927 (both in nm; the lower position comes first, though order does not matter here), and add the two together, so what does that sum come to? 62.5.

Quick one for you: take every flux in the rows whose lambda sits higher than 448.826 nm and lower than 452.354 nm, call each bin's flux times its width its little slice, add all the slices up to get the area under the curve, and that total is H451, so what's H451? 105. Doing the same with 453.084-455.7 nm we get 78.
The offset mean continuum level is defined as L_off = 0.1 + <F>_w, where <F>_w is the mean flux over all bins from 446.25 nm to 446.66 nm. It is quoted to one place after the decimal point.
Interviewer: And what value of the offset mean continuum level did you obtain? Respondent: 30.1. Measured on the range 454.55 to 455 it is 28.2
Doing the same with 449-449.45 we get 30.9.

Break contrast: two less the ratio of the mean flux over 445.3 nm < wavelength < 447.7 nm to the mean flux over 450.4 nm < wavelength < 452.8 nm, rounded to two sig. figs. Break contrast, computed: 0.99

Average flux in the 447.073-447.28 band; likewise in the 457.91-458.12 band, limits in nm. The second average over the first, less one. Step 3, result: -0.039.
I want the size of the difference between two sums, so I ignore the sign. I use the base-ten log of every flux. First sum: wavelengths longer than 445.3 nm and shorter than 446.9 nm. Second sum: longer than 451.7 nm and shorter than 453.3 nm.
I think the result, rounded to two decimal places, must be 0.38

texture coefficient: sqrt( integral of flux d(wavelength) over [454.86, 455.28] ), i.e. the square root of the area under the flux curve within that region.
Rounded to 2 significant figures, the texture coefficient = 3.5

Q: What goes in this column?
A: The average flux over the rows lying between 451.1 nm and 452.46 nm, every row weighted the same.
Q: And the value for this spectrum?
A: 30.6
